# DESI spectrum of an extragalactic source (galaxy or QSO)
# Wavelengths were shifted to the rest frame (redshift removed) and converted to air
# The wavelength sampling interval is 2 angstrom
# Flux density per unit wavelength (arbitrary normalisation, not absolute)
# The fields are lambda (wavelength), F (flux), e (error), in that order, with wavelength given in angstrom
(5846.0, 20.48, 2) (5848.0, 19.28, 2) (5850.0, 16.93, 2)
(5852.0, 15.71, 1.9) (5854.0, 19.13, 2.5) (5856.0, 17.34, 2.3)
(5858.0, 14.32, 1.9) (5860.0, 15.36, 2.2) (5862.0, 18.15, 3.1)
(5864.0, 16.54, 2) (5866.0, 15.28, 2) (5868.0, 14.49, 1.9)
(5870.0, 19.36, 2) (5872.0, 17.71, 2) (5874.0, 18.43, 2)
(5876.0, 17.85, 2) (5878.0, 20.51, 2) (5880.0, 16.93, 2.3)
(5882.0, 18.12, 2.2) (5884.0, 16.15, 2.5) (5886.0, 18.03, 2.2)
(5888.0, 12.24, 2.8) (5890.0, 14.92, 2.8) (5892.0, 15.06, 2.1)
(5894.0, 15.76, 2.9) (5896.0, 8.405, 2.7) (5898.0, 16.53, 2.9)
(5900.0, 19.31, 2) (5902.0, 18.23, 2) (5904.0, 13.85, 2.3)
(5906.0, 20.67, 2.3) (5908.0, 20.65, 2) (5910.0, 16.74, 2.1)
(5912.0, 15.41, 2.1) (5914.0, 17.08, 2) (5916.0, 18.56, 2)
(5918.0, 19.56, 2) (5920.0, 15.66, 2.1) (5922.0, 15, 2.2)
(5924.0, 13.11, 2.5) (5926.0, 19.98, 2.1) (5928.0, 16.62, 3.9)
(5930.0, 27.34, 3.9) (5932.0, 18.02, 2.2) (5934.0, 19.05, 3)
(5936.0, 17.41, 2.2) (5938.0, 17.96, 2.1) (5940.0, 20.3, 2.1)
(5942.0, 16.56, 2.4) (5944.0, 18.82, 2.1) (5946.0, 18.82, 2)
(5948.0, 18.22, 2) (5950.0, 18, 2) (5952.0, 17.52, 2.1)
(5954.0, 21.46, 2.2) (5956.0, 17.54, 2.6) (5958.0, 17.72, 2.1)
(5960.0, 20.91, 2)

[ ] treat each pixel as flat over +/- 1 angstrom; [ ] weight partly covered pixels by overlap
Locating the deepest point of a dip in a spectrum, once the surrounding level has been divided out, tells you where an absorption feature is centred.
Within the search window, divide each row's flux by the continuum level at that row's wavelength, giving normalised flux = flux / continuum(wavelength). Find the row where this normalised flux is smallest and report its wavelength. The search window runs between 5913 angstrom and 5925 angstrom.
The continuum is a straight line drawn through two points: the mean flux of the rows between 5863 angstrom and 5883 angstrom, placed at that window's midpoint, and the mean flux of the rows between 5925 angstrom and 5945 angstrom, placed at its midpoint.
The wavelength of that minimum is 5924.0 angstrom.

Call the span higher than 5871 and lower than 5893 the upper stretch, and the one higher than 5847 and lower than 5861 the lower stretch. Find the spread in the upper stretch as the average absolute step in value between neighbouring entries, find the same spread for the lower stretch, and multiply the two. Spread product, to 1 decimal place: 4.5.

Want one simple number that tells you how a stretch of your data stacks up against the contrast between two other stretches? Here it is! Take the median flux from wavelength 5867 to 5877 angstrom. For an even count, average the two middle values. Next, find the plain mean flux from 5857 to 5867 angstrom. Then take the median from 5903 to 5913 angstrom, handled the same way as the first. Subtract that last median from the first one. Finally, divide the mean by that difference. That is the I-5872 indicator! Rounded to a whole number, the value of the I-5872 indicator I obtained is 14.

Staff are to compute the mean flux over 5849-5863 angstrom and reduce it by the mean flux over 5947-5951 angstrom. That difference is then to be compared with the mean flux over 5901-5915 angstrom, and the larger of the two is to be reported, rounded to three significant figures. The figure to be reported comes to 17.5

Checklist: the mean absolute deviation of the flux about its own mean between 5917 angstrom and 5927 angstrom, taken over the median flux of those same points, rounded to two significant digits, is 0.16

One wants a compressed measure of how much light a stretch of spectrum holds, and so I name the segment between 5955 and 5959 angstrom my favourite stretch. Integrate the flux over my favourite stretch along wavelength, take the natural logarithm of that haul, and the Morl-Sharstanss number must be 4.26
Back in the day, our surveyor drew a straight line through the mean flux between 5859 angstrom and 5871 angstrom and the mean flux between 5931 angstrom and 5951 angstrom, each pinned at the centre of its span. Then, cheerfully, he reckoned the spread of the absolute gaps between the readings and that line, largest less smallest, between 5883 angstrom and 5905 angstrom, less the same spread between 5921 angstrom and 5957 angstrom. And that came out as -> -1.1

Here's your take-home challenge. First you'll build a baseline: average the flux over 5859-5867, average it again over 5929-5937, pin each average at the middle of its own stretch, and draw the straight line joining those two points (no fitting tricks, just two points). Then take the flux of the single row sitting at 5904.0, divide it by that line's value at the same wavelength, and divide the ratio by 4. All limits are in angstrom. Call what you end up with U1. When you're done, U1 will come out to 0.185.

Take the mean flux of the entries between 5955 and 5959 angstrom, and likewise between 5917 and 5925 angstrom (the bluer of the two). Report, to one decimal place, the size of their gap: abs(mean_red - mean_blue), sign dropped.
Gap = 1.8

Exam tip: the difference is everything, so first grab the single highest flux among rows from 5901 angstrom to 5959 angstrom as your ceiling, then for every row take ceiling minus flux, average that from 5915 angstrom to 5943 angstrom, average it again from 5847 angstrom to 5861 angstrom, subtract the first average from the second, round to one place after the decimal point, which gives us 1.4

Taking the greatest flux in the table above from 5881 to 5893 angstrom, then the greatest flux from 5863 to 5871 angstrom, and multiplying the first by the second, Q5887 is 351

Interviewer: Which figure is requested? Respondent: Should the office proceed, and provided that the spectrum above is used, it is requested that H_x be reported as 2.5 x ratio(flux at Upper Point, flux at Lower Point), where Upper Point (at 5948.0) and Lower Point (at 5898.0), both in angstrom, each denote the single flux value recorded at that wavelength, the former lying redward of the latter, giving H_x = 2.76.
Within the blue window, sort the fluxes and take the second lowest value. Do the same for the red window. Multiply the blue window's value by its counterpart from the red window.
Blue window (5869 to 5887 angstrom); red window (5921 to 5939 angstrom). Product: 254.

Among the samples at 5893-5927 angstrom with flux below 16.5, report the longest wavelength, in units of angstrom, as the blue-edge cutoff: 5924.0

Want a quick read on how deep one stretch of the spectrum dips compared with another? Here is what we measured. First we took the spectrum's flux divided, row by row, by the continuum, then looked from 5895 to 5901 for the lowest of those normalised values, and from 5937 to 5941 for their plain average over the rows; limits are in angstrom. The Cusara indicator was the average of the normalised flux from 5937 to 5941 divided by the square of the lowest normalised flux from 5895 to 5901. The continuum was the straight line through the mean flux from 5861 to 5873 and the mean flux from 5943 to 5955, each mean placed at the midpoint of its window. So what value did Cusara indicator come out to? 4.51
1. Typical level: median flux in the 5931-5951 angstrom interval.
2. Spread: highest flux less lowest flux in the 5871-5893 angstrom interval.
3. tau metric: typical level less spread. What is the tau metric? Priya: 10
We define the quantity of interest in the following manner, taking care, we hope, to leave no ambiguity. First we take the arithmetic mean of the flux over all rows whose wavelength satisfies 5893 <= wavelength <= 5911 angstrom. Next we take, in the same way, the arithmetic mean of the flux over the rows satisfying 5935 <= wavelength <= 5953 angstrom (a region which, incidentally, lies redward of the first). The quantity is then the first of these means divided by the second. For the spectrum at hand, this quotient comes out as 0.92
